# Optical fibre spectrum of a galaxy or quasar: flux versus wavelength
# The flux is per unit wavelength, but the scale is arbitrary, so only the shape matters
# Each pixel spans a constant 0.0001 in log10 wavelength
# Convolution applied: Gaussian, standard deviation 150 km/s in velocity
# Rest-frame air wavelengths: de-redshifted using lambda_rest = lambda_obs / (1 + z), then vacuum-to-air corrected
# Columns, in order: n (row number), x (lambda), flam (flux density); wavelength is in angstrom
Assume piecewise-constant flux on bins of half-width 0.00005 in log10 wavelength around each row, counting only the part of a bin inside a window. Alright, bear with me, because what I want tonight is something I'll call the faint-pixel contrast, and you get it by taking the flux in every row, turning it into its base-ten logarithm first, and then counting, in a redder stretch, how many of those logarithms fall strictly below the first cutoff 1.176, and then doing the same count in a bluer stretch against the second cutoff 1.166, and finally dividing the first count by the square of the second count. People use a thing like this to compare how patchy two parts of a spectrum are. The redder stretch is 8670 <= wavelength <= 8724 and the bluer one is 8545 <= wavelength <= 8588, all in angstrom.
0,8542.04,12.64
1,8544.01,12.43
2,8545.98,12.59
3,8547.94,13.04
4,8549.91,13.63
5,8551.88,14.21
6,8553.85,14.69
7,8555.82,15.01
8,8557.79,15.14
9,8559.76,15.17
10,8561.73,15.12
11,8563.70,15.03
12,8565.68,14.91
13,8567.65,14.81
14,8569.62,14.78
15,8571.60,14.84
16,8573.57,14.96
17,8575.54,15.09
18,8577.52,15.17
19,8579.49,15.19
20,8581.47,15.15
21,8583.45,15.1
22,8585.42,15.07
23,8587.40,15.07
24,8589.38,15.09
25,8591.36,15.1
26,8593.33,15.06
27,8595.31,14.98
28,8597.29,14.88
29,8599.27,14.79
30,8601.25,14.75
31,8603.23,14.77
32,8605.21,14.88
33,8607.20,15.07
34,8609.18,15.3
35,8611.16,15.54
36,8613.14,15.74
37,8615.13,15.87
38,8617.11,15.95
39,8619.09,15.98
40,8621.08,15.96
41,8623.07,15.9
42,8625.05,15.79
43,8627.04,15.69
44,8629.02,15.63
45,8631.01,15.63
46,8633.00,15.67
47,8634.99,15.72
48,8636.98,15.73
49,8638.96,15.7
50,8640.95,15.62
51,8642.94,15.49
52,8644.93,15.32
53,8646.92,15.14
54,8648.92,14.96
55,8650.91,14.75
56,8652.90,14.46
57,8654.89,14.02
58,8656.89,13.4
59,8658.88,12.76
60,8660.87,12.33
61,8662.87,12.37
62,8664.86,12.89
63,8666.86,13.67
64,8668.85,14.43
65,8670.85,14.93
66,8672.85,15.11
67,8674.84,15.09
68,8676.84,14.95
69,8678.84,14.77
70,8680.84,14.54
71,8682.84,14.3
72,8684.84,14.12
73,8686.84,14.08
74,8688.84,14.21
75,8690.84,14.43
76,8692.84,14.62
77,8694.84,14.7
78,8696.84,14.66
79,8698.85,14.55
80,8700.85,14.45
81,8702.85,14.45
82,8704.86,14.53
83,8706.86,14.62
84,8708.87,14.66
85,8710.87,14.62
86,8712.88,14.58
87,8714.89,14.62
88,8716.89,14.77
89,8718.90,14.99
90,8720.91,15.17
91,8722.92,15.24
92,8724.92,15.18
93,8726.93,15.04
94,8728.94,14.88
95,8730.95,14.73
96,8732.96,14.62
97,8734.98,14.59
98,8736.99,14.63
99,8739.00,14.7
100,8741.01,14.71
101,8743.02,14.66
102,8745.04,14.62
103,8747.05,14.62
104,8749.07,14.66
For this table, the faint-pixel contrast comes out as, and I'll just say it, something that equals 1.4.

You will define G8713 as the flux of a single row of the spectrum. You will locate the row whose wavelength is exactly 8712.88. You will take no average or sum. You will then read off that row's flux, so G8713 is 14.58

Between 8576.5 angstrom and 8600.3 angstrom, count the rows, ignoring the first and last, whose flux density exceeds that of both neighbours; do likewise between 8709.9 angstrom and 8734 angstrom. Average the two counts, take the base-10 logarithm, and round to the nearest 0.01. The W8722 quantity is 0.18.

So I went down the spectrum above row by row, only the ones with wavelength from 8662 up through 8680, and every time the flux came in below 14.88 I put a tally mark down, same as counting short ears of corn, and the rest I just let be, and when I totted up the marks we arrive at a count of 5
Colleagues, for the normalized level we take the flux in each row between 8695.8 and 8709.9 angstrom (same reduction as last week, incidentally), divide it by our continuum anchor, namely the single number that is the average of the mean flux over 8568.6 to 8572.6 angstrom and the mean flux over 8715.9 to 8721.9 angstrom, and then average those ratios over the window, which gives 0.978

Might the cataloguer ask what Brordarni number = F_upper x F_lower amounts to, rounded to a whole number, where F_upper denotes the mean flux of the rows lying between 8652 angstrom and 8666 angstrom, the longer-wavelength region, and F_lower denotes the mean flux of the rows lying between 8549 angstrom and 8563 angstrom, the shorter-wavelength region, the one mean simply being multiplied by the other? 194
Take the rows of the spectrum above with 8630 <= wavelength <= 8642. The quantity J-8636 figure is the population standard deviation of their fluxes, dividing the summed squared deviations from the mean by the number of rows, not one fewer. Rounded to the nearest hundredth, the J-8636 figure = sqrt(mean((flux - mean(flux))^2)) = 0.04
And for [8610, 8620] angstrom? 0.16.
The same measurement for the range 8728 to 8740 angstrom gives 0.10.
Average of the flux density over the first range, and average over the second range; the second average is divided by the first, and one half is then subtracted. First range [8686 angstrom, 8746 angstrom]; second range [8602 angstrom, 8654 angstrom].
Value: 0.55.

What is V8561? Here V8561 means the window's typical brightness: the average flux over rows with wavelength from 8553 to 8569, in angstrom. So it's 15.0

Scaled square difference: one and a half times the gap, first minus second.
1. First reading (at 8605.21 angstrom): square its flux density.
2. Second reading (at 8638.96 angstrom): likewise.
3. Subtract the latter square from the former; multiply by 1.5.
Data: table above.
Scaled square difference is -38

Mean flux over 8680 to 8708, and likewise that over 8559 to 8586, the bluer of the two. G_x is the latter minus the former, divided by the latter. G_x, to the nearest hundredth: 0.04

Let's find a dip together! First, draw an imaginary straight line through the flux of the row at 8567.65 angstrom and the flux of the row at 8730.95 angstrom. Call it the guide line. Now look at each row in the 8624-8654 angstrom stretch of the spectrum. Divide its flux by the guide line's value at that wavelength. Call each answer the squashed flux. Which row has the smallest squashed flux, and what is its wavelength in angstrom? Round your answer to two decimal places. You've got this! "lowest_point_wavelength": 8652.90 angstrom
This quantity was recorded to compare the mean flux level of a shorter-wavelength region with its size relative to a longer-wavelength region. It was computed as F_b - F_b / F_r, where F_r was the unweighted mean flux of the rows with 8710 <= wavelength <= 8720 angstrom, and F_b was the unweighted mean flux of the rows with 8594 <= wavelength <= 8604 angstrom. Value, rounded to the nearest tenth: 13.8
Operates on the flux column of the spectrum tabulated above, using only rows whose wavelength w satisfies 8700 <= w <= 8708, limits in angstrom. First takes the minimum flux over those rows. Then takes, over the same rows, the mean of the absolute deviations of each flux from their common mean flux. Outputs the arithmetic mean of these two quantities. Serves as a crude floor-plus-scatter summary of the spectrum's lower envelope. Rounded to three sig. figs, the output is 7.26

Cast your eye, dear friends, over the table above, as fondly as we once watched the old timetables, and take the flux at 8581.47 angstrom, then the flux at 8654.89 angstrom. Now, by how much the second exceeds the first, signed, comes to -1.1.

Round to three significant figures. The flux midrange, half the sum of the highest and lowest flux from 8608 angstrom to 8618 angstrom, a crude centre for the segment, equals 15.6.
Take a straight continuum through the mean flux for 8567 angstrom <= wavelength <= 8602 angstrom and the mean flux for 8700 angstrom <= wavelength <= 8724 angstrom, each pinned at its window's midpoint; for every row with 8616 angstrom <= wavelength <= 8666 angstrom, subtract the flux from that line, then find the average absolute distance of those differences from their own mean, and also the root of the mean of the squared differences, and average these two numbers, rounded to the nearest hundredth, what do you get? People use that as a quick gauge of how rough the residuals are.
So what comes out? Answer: 1.06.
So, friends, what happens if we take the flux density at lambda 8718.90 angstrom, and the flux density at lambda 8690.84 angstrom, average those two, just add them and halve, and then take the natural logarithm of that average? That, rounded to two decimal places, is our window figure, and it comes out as 2.69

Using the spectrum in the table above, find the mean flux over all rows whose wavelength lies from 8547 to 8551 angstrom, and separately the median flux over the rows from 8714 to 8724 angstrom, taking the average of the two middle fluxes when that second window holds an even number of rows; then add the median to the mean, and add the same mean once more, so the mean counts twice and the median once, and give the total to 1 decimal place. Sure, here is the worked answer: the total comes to 41.7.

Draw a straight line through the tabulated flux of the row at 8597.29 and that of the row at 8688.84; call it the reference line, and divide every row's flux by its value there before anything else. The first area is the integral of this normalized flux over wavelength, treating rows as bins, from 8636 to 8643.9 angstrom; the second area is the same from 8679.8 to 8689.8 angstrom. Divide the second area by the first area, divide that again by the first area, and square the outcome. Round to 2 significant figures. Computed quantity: 0.019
